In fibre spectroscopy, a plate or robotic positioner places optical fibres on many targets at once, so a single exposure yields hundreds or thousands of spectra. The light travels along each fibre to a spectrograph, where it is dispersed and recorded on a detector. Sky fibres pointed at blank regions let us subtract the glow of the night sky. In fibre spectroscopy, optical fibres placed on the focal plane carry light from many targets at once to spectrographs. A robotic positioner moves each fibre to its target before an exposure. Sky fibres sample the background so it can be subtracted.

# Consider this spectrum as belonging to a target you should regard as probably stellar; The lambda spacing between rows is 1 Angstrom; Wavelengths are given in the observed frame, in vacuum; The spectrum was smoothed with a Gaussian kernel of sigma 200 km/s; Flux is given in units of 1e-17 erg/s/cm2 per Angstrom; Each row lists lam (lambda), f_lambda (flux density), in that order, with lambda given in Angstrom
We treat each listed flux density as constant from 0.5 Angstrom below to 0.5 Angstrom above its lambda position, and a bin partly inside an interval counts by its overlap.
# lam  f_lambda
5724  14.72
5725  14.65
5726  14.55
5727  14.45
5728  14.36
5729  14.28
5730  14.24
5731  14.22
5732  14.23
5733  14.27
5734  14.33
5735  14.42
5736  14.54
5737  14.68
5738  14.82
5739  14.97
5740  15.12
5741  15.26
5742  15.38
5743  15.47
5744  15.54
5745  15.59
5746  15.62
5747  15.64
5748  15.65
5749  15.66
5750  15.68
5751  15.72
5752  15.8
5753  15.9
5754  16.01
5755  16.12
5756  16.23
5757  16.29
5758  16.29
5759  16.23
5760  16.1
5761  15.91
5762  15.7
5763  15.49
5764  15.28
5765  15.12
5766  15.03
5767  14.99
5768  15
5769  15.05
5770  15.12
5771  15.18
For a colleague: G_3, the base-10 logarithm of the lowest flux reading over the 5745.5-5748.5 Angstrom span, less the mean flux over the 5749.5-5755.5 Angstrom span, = -14.7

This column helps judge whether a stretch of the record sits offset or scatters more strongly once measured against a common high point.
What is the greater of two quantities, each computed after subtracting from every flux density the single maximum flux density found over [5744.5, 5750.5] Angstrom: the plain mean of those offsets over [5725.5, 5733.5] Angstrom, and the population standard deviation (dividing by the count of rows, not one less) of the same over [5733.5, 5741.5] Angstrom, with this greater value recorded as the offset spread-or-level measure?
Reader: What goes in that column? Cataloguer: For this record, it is 0.31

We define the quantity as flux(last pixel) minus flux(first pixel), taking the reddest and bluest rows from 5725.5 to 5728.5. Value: -0.19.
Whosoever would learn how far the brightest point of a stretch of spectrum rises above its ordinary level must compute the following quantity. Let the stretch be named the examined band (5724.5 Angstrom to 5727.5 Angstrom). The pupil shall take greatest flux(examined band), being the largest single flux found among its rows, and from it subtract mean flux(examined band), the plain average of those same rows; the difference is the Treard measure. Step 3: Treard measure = 0.10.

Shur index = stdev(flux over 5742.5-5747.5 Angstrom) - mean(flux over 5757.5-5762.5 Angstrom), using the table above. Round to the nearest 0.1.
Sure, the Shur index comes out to -16.0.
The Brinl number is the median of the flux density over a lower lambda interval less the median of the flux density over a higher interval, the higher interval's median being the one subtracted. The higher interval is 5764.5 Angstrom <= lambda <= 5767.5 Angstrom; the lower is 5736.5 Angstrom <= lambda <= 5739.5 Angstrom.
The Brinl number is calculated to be -0.2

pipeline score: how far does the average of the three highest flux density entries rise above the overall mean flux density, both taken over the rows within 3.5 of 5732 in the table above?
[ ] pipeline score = 0.059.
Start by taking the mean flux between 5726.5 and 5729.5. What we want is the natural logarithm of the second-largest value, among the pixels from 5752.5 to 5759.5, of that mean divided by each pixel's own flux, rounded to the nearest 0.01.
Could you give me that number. -0.11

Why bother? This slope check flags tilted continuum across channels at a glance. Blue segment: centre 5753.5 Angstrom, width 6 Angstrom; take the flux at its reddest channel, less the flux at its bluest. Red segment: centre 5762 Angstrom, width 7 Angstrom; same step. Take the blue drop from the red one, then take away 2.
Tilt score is -3.6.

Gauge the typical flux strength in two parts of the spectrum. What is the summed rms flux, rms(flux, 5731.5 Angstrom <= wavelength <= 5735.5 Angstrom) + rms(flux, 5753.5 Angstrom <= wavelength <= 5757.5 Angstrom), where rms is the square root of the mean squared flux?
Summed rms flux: 30.5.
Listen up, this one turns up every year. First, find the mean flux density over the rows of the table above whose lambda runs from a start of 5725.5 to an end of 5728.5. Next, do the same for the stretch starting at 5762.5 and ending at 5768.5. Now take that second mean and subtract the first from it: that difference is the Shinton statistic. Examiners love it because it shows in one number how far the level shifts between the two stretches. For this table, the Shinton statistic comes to 0.7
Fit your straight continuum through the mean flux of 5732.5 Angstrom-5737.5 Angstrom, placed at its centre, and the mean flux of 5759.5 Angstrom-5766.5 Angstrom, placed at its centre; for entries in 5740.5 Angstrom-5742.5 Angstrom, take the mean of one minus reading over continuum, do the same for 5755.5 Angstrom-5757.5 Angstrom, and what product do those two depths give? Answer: 0.0028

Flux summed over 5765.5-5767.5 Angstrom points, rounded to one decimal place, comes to 30.0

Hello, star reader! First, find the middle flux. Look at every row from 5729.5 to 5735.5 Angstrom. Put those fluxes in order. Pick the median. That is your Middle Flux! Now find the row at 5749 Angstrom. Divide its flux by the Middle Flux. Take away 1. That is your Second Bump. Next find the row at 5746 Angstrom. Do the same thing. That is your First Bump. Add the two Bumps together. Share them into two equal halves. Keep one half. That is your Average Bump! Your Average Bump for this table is 0.097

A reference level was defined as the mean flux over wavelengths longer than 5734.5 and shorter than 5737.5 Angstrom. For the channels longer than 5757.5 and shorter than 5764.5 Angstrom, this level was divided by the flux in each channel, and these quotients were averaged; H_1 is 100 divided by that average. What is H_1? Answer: 109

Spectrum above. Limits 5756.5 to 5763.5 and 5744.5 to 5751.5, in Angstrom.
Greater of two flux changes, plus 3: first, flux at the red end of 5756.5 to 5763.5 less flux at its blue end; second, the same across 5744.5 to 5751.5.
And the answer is 3.13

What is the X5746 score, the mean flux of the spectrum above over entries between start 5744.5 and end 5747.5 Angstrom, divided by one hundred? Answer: 0.156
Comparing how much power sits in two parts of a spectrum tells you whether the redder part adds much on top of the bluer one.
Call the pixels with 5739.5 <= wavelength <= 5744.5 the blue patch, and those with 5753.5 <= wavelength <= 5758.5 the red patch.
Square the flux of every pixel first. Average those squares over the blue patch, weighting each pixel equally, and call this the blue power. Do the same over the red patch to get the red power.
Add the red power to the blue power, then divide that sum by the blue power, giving 2.11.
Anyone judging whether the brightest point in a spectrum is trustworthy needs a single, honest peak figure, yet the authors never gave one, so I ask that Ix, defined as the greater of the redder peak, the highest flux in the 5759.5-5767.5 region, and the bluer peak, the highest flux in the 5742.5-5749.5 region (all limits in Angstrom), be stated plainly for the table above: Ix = 16.10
